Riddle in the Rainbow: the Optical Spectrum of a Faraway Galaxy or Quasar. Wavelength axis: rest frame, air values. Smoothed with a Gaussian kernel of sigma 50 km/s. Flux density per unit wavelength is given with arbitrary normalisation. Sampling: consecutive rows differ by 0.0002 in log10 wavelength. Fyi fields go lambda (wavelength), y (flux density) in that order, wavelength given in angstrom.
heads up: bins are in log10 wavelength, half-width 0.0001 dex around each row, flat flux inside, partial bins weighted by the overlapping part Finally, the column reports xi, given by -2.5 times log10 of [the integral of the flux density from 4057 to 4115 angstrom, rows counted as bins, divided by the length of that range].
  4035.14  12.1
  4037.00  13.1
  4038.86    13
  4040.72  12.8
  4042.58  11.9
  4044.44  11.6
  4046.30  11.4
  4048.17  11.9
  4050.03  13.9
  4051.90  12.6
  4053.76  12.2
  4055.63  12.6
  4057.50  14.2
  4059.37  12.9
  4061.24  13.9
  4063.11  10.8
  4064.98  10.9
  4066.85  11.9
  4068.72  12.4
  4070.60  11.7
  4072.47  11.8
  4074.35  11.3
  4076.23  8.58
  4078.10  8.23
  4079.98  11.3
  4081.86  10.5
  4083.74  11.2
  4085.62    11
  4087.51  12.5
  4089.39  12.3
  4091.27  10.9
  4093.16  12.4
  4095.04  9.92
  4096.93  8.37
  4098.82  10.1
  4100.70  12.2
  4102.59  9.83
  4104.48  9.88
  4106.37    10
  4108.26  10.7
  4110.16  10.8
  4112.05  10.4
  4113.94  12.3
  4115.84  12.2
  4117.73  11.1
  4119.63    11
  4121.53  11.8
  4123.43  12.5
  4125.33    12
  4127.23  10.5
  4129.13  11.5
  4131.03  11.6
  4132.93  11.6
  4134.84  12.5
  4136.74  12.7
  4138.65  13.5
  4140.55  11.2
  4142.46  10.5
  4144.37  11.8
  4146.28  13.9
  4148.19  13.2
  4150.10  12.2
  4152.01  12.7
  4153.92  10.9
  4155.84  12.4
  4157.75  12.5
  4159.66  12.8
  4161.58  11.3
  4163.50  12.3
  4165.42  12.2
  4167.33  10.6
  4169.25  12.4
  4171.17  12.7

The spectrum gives -2.61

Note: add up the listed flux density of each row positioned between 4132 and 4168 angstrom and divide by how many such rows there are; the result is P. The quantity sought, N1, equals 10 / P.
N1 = 0.82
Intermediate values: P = 12.15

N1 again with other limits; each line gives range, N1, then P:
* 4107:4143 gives 0.86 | 11.60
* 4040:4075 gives 0.82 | 12.25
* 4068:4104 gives 0.92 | 10.87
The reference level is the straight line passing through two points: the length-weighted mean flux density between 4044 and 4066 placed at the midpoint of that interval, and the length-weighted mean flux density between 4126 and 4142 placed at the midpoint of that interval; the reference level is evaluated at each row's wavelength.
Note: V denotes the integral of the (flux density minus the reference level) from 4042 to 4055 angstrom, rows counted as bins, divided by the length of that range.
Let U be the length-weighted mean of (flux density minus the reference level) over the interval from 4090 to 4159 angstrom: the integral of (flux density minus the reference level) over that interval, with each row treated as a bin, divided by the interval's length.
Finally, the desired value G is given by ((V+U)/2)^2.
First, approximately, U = -0.4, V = -0.2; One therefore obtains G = 0.11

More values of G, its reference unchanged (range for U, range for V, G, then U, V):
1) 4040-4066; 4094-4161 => 0.04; 0.0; -0.4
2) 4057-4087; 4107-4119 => 0.73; -0.9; -0.8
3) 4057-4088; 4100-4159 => 0.29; -0.9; -0.2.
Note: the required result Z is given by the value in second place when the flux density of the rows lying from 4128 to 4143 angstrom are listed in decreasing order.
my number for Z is 12.7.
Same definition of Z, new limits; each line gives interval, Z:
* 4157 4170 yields 12.5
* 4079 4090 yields 12.3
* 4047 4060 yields 13.9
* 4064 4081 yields 11.9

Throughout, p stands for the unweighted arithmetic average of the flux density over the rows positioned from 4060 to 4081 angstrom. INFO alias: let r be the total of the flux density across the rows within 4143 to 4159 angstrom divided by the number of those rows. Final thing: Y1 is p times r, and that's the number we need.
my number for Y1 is 139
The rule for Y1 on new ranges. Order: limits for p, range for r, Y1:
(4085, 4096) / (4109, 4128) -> 132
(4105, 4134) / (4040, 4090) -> 134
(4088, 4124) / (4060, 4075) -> 130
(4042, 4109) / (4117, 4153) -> 136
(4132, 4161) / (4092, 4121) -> 132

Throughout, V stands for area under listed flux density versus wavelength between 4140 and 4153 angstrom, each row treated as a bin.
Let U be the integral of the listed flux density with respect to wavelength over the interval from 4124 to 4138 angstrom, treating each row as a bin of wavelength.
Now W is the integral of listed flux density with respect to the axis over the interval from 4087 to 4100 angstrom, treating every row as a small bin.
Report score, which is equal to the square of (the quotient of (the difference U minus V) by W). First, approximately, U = 166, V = 159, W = 142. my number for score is 0.002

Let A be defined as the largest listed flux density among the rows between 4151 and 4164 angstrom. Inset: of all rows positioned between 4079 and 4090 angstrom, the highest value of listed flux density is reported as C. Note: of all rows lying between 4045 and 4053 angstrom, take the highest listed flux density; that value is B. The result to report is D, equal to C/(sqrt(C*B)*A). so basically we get 0.074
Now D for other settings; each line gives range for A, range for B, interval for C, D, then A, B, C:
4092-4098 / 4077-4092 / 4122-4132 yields 0.081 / 12.4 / 12.5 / 12.5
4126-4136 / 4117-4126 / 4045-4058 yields 0.085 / 12.5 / 12.5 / 14.2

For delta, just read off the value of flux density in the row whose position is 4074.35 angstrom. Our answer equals 11.3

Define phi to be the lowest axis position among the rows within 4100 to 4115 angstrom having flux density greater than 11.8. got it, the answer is 4100.70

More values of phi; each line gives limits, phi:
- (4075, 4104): 4087.51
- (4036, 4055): 4037.00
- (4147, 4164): 4148.19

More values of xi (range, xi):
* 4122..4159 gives -2.71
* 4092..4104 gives -2.55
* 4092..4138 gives -2.62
